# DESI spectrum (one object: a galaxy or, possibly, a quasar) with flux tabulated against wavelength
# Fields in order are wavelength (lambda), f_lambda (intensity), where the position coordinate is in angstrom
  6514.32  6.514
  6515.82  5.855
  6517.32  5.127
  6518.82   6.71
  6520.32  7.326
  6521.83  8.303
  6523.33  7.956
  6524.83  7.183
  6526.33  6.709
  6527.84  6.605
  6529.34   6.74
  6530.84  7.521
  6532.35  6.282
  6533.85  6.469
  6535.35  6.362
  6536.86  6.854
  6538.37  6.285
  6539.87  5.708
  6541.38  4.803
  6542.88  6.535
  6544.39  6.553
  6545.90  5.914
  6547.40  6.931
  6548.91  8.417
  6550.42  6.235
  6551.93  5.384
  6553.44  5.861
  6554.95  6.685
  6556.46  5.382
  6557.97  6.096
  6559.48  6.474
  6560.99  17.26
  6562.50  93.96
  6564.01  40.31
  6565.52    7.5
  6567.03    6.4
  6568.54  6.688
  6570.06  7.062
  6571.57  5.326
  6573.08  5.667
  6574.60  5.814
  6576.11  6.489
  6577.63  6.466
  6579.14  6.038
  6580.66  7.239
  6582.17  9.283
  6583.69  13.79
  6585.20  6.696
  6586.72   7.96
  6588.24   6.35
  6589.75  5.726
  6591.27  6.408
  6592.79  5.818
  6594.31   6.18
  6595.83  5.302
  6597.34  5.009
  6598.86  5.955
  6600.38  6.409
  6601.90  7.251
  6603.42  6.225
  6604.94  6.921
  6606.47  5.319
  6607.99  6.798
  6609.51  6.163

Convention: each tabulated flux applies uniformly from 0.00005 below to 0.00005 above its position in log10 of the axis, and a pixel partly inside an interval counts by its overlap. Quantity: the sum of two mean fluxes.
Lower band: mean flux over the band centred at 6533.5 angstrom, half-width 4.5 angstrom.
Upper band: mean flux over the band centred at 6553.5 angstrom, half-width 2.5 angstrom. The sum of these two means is 13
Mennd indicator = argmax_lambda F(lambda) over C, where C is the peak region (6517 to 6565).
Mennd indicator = 6562.50 angstrom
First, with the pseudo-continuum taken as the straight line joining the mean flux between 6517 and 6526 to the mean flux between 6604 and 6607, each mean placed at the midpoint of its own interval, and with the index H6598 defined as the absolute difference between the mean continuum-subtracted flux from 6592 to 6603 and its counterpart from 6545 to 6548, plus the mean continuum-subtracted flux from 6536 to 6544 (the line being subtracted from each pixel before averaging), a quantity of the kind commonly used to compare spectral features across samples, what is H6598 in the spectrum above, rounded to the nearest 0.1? -0.7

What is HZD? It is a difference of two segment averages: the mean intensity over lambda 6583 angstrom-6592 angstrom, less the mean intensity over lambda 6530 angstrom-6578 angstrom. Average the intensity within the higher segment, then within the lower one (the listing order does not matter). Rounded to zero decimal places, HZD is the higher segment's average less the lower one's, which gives -3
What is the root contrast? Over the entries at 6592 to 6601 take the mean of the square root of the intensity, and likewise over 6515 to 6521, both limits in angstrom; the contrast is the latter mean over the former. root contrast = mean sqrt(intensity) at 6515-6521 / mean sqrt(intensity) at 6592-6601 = 1.04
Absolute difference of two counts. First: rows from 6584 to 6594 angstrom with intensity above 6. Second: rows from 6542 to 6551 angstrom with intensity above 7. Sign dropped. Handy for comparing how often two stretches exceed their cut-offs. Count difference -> 3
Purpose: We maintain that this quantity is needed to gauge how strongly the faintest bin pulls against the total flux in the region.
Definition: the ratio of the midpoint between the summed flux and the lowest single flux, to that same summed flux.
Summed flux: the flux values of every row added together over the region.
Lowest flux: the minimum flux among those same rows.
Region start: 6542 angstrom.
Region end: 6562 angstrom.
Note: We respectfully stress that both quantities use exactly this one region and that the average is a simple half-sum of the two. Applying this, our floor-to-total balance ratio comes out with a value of 0.529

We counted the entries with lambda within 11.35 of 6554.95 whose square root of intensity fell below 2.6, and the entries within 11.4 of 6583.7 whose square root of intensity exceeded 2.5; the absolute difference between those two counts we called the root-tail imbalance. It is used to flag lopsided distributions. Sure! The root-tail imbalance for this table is 0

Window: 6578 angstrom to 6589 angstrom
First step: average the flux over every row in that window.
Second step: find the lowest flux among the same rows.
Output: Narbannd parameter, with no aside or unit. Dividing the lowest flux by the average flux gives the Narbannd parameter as 0.74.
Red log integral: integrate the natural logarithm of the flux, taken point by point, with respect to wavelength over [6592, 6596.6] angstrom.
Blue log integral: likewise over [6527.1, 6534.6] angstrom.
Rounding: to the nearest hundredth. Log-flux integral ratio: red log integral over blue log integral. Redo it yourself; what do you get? 0.56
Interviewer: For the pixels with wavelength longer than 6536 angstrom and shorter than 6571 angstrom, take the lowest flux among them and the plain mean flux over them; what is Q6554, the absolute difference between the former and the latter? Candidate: 7.3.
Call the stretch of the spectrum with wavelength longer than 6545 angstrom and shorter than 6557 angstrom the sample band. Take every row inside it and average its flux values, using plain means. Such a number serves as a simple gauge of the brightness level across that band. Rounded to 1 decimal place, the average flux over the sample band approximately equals 6.4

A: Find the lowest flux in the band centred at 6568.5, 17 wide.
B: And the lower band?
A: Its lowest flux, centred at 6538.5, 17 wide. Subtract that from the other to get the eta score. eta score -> 0.5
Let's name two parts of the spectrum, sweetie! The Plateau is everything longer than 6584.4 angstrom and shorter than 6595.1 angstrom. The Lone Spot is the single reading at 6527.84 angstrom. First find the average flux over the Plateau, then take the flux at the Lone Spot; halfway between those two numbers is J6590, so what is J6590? 6.5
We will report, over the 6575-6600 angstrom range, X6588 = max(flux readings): 13.79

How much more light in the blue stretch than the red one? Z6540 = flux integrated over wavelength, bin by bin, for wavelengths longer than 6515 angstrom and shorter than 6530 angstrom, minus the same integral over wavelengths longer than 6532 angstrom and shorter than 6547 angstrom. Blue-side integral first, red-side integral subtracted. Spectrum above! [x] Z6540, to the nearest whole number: 10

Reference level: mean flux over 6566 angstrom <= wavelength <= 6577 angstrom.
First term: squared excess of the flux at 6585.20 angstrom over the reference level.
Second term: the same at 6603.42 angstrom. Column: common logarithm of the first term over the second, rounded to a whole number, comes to 3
